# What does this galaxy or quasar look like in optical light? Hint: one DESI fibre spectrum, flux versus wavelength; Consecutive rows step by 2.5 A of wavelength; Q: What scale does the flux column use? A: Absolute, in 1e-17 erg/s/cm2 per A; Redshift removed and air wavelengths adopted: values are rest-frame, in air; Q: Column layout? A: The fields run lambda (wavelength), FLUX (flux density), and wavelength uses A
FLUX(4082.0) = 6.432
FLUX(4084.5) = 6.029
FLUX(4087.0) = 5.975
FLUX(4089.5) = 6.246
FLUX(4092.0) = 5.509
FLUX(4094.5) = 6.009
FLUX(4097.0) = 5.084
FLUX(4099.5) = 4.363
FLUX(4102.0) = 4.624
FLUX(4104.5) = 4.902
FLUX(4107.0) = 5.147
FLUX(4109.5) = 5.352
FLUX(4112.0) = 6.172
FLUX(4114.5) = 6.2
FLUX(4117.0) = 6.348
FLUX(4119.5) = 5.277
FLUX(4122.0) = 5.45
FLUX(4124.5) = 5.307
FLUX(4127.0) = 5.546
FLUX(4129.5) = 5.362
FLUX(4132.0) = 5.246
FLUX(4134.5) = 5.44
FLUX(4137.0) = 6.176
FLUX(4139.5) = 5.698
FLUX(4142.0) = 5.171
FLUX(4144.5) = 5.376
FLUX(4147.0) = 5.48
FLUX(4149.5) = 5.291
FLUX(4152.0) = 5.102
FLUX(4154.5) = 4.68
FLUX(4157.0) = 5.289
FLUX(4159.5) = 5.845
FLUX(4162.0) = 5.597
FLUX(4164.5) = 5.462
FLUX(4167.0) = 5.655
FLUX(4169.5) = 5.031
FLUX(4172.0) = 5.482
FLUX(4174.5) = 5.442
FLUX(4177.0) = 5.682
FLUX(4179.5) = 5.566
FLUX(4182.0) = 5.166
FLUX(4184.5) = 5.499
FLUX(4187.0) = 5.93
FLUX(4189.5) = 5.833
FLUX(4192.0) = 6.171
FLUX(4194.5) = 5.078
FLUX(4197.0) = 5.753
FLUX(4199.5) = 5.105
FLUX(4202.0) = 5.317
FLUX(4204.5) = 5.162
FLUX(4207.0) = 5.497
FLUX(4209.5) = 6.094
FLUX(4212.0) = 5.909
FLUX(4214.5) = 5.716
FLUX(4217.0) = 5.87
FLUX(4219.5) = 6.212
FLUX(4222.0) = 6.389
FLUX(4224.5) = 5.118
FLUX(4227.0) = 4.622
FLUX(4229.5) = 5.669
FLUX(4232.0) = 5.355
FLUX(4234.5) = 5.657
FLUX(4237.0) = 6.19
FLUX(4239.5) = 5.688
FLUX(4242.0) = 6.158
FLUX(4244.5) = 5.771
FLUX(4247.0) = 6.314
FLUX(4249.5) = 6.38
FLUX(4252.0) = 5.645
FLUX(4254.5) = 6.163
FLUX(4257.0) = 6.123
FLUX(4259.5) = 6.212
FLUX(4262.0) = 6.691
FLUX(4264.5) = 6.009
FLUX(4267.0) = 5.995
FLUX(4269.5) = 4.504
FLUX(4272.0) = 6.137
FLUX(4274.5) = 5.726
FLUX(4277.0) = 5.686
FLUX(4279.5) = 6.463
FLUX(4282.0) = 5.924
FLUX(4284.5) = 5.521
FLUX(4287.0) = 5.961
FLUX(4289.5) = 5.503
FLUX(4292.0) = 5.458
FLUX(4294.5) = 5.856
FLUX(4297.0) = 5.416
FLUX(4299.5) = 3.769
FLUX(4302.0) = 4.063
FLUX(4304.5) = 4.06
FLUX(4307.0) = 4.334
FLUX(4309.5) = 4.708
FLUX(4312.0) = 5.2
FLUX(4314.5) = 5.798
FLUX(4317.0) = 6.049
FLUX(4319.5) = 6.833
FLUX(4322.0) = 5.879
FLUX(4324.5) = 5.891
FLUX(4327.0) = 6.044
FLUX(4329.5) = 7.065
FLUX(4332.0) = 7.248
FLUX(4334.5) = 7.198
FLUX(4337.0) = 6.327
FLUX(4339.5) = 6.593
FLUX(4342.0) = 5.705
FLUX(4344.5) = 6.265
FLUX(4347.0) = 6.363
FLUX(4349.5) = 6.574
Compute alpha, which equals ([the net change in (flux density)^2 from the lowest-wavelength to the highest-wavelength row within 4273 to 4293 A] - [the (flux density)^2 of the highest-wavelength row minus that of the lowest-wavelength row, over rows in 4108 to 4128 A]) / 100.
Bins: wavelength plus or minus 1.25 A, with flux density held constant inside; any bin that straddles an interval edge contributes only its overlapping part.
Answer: -0.05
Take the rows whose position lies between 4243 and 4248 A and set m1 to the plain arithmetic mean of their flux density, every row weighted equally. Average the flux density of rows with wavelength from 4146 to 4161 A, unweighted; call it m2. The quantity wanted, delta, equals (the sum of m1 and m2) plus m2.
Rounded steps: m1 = 6.0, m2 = 5.3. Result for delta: 16.6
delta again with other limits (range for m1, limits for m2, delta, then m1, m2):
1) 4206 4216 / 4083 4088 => 17.8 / 5.8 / 6.0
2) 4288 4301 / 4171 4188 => 16.3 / 5.2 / 5.5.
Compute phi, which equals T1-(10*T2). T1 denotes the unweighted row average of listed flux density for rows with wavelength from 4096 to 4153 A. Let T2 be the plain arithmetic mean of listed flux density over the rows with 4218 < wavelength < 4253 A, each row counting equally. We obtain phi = -52.6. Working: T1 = 5.40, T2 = 5.80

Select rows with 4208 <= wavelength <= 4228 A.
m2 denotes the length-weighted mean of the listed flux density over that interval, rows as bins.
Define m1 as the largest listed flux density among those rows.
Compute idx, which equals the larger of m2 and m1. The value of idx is 6.39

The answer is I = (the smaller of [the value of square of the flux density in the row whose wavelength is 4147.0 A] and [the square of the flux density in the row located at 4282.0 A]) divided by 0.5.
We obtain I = 60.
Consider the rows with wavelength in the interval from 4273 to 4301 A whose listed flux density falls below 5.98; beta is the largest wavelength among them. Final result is 4299.5 A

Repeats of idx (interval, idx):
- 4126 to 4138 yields 6.18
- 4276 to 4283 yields 6.46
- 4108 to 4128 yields 6.35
